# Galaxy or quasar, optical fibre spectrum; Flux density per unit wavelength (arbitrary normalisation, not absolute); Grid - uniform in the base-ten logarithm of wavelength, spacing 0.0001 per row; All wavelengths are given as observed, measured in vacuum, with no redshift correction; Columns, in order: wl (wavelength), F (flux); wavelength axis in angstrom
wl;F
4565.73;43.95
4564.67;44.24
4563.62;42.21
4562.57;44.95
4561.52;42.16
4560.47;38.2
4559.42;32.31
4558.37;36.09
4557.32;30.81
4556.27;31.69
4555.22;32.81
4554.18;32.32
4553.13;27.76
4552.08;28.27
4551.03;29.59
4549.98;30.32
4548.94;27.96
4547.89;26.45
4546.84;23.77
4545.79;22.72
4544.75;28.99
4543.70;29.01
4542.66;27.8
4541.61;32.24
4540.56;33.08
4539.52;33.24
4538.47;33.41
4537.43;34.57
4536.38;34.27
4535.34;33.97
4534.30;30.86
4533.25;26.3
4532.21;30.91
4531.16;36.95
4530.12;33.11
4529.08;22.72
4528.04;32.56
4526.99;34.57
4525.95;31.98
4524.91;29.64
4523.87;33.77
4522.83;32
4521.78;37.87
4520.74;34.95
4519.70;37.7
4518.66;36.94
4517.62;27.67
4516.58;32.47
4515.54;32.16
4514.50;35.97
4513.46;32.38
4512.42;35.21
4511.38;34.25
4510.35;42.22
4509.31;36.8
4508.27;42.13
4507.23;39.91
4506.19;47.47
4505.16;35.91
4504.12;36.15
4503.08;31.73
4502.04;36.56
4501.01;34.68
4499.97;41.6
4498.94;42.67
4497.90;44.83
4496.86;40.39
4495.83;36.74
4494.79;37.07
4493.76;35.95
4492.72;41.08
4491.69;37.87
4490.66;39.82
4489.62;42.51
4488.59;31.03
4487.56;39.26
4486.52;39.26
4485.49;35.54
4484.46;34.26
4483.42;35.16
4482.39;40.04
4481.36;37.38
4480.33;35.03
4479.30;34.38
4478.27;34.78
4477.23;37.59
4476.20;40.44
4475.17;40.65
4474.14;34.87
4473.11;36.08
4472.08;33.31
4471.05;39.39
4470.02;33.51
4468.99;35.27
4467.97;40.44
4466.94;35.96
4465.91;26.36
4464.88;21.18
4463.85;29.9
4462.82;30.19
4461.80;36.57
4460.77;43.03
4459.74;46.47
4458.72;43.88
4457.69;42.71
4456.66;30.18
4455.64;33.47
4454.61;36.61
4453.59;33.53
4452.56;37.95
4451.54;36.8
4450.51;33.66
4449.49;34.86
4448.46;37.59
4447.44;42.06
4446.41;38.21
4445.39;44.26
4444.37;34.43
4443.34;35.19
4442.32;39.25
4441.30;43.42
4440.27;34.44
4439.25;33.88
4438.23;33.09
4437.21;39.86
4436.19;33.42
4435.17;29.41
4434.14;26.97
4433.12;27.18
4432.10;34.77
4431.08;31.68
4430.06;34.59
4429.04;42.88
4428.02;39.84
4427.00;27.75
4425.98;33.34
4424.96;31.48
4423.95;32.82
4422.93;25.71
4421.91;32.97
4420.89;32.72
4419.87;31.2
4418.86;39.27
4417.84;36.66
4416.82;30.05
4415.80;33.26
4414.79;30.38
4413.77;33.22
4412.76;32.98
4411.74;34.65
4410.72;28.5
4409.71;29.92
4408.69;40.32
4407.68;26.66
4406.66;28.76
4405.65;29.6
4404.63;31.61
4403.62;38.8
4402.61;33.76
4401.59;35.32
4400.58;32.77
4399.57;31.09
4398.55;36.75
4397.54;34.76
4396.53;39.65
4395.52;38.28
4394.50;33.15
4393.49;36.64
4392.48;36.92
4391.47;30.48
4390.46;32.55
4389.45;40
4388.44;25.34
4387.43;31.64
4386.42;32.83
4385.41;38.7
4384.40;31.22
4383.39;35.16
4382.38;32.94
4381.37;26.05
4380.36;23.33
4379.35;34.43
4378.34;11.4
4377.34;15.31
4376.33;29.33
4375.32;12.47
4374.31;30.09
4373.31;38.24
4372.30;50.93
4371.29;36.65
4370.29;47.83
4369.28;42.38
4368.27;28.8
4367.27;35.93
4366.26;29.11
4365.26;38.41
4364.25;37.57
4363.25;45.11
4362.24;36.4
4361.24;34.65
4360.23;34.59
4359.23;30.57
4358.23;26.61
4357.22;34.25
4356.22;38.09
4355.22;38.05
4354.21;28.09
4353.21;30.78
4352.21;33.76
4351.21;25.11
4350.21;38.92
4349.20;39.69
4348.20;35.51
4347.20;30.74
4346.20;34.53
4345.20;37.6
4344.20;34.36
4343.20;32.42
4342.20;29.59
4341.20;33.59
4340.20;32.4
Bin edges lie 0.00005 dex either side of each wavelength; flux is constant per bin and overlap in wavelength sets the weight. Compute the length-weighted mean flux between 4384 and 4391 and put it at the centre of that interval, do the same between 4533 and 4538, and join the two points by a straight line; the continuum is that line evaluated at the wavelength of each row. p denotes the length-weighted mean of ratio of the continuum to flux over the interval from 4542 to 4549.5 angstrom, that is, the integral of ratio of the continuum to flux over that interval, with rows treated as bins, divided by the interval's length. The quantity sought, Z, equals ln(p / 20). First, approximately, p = 1.22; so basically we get -2.80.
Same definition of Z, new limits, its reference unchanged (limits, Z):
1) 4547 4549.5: -2.80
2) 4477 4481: -3.08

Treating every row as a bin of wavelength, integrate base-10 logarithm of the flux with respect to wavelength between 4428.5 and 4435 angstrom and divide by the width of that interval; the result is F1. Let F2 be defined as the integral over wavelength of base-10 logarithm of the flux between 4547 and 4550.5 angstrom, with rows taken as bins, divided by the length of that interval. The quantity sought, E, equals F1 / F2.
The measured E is 1.05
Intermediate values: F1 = 1.51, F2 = 1.44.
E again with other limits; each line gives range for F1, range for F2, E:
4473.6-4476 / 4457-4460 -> 0.97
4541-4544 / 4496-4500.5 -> 0.91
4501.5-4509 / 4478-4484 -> 1.02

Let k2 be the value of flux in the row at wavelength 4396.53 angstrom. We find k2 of 39.65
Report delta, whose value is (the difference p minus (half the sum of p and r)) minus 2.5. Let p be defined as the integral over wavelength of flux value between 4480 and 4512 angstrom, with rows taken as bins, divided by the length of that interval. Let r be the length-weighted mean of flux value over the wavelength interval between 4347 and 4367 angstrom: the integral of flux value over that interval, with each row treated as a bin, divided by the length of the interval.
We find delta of -1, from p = 38.3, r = 34.4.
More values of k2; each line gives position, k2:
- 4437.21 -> 39.86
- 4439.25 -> 33.88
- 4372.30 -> 50.93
